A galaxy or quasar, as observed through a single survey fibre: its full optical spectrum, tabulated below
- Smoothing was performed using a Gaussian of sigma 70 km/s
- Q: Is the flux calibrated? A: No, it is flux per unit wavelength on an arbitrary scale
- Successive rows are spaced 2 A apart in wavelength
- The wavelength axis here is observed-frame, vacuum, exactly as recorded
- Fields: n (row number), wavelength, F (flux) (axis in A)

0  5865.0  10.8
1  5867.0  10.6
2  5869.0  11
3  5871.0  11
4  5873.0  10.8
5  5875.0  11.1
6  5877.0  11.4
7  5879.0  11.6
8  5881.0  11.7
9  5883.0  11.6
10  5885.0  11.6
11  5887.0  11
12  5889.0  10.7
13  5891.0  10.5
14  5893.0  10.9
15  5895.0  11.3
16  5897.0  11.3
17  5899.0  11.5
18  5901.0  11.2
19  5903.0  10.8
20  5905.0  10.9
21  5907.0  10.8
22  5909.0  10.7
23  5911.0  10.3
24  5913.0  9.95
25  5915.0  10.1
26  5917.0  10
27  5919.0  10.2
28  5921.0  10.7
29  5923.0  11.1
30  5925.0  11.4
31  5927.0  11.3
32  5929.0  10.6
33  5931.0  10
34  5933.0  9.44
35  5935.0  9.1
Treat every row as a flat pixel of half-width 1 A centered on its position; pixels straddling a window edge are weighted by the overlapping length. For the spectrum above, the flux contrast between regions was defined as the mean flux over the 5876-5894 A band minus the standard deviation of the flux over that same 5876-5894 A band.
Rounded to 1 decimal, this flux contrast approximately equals 10.8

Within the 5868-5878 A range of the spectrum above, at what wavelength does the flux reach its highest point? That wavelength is 5877.0 A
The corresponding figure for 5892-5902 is 5899.0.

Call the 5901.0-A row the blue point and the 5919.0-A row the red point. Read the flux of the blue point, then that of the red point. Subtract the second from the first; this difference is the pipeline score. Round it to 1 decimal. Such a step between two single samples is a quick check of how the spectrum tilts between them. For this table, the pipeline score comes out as 1.0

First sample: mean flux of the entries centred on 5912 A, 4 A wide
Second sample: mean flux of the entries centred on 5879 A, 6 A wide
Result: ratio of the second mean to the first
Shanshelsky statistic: 1.14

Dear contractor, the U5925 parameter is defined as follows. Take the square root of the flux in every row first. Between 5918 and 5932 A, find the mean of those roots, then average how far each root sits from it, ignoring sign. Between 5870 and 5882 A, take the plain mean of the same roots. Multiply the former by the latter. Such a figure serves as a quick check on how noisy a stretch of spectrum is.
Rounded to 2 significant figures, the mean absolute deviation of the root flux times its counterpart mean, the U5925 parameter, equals 0.22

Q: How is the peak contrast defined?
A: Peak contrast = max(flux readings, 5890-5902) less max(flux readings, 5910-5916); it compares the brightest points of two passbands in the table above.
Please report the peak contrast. 1.2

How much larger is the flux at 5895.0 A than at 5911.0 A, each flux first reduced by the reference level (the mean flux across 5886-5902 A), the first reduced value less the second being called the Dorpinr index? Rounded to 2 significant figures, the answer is 1.0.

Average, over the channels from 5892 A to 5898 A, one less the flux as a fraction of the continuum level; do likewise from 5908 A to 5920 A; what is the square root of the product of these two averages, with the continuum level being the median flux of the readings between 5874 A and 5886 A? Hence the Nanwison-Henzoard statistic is 0.067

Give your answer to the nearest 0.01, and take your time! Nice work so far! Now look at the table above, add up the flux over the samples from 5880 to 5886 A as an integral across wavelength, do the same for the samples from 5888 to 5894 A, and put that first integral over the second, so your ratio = 1.09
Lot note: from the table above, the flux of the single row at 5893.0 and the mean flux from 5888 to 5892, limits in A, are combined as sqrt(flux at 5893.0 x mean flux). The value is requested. 10.7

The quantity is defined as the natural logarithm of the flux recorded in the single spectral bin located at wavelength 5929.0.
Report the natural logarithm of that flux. 2.36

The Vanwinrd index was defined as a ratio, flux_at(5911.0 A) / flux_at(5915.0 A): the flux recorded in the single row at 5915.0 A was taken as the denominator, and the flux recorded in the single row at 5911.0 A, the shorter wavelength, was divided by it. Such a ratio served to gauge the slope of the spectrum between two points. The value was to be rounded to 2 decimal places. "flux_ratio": 1.02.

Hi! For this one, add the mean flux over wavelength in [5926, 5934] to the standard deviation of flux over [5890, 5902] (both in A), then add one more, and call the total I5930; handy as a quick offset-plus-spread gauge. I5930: 11.7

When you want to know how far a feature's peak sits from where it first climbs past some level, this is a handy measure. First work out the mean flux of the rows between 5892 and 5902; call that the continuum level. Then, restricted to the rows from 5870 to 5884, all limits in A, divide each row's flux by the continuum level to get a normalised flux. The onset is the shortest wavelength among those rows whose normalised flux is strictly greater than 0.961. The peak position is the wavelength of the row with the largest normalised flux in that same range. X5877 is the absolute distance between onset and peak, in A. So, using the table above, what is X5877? 10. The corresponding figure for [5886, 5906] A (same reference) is 12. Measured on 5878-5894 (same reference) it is 2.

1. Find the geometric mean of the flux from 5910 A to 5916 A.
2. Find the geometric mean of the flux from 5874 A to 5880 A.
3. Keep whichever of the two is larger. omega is 11.4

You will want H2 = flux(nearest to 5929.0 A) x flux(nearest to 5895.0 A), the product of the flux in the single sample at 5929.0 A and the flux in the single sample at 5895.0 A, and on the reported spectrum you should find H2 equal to 120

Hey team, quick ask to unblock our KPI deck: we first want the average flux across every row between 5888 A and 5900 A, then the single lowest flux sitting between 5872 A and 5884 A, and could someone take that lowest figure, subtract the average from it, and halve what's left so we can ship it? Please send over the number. -0.12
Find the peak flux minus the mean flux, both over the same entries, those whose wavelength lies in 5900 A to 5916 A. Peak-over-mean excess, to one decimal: 0.6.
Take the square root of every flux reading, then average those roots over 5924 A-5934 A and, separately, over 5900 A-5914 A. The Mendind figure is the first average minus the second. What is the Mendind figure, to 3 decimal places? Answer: -0.019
